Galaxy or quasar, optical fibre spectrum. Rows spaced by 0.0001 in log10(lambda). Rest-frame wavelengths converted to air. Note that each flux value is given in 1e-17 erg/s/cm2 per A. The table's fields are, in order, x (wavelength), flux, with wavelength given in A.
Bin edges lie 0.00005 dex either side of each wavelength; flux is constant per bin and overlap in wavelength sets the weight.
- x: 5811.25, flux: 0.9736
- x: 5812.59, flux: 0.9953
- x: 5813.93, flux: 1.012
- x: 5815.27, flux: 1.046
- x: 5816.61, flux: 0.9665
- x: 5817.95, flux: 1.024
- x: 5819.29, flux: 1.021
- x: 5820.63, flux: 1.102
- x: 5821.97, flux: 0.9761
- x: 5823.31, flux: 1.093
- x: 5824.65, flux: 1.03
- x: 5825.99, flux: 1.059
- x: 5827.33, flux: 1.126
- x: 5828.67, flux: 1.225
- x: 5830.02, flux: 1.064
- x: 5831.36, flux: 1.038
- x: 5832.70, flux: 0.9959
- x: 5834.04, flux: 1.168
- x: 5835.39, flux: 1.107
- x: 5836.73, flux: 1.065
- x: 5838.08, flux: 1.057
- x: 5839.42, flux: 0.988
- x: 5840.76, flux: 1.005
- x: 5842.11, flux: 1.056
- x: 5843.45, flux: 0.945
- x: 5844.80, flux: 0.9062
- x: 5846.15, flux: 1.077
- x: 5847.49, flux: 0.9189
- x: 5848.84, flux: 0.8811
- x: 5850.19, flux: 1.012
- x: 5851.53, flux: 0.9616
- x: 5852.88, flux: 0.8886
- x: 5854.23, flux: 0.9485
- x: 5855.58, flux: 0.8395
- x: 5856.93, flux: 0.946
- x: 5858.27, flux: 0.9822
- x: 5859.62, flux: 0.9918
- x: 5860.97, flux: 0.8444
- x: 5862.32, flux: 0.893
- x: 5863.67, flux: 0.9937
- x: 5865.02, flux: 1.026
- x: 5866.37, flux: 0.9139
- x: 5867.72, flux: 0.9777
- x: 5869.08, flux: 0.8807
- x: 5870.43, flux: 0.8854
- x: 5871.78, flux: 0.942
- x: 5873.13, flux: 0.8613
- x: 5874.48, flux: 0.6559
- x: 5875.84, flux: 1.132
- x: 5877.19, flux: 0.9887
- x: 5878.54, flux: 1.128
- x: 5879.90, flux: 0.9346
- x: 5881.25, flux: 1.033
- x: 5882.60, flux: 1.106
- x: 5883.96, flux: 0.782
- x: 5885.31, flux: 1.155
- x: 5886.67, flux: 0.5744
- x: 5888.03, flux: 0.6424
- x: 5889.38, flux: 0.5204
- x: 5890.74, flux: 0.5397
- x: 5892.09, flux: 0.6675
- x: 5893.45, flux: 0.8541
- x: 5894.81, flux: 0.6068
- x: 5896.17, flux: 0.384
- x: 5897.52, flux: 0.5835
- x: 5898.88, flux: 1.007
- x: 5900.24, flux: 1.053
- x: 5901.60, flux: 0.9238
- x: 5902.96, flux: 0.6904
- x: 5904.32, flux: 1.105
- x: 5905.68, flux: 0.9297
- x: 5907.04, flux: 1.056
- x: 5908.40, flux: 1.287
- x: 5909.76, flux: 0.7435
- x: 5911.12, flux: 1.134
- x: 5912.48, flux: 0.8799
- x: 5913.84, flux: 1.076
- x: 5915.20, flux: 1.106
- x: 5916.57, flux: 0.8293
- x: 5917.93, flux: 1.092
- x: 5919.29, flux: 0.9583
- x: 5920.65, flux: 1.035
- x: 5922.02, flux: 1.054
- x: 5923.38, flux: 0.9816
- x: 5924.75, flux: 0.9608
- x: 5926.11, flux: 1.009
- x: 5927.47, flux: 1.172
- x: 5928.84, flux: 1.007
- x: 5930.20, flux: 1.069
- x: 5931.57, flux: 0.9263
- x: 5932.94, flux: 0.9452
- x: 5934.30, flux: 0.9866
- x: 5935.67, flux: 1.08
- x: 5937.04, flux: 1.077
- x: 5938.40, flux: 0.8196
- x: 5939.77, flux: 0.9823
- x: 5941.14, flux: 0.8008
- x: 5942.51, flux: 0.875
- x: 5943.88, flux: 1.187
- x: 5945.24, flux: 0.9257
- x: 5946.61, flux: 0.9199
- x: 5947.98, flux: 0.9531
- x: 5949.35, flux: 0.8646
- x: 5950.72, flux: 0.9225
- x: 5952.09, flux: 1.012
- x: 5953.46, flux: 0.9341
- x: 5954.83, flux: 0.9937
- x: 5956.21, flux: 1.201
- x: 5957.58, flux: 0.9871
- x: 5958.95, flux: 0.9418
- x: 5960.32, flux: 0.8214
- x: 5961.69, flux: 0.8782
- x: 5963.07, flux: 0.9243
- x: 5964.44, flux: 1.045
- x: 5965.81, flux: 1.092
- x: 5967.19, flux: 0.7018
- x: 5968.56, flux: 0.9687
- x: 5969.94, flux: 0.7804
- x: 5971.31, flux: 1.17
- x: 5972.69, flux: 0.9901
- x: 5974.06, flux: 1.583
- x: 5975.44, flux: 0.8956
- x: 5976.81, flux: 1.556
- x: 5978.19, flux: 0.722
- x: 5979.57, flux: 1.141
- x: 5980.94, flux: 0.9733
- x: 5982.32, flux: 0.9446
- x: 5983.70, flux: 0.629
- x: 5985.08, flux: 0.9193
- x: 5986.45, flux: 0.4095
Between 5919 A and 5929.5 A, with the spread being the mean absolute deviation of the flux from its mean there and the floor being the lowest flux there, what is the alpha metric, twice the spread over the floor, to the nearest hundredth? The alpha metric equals 0.10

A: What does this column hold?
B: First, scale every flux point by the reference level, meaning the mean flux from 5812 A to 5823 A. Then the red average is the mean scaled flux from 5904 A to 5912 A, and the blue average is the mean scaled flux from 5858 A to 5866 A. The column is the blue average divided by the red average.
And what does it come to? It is 0.92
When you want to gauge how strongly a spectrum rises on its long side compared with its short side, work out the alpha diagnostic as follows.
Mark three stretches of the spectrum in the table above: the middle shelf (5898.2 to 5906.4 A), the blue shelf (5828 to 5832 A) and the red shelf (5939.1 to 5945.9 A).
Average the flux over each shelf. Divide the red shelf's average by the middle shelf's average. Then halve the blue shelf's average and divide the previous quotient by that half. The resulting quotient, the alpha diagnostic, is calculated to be 1.81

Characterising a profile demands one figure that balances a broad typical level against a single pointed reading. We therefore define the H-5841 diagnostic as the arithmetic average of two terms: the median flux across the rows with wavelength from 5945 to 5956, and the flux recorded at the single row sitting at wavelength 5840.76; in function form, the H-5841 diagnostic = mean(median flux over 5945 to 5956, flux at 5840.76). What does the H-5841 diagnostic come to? 0.97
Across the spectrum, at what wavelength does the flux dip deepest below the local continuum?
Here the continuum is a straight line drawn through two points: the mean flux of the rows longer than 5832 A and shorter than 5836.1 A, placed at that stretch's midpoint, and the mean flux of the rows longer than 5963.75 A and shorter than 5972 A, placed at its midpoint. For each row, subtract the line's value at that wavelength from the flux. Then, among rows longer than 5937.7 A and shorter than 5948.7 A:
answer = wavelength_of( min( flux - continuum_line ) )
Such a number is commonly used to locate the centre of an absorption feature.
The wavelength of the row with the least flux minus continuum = 5941.14 A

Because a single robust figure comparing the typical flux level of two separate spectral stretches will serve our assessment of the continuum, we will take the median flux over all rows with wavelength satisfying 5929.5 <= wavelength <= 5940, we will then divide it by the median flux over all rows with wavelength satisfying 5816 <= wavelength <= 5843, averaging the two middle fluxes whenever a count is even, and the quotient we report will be 0.93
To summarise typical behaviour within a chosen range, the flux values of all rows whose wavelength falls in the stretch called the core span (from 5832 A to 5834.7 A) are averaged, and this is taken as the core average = 1.08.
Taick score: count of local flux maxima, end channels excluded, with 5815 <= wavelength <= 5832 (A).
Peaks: 4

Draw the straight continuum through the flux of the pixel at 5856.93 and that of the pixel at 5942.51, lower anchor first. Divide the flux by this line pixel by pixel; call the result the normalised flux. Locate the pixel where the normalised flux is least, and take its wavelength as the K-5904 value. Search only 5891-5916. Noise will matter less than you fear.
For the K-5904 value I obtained 5896.17 A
